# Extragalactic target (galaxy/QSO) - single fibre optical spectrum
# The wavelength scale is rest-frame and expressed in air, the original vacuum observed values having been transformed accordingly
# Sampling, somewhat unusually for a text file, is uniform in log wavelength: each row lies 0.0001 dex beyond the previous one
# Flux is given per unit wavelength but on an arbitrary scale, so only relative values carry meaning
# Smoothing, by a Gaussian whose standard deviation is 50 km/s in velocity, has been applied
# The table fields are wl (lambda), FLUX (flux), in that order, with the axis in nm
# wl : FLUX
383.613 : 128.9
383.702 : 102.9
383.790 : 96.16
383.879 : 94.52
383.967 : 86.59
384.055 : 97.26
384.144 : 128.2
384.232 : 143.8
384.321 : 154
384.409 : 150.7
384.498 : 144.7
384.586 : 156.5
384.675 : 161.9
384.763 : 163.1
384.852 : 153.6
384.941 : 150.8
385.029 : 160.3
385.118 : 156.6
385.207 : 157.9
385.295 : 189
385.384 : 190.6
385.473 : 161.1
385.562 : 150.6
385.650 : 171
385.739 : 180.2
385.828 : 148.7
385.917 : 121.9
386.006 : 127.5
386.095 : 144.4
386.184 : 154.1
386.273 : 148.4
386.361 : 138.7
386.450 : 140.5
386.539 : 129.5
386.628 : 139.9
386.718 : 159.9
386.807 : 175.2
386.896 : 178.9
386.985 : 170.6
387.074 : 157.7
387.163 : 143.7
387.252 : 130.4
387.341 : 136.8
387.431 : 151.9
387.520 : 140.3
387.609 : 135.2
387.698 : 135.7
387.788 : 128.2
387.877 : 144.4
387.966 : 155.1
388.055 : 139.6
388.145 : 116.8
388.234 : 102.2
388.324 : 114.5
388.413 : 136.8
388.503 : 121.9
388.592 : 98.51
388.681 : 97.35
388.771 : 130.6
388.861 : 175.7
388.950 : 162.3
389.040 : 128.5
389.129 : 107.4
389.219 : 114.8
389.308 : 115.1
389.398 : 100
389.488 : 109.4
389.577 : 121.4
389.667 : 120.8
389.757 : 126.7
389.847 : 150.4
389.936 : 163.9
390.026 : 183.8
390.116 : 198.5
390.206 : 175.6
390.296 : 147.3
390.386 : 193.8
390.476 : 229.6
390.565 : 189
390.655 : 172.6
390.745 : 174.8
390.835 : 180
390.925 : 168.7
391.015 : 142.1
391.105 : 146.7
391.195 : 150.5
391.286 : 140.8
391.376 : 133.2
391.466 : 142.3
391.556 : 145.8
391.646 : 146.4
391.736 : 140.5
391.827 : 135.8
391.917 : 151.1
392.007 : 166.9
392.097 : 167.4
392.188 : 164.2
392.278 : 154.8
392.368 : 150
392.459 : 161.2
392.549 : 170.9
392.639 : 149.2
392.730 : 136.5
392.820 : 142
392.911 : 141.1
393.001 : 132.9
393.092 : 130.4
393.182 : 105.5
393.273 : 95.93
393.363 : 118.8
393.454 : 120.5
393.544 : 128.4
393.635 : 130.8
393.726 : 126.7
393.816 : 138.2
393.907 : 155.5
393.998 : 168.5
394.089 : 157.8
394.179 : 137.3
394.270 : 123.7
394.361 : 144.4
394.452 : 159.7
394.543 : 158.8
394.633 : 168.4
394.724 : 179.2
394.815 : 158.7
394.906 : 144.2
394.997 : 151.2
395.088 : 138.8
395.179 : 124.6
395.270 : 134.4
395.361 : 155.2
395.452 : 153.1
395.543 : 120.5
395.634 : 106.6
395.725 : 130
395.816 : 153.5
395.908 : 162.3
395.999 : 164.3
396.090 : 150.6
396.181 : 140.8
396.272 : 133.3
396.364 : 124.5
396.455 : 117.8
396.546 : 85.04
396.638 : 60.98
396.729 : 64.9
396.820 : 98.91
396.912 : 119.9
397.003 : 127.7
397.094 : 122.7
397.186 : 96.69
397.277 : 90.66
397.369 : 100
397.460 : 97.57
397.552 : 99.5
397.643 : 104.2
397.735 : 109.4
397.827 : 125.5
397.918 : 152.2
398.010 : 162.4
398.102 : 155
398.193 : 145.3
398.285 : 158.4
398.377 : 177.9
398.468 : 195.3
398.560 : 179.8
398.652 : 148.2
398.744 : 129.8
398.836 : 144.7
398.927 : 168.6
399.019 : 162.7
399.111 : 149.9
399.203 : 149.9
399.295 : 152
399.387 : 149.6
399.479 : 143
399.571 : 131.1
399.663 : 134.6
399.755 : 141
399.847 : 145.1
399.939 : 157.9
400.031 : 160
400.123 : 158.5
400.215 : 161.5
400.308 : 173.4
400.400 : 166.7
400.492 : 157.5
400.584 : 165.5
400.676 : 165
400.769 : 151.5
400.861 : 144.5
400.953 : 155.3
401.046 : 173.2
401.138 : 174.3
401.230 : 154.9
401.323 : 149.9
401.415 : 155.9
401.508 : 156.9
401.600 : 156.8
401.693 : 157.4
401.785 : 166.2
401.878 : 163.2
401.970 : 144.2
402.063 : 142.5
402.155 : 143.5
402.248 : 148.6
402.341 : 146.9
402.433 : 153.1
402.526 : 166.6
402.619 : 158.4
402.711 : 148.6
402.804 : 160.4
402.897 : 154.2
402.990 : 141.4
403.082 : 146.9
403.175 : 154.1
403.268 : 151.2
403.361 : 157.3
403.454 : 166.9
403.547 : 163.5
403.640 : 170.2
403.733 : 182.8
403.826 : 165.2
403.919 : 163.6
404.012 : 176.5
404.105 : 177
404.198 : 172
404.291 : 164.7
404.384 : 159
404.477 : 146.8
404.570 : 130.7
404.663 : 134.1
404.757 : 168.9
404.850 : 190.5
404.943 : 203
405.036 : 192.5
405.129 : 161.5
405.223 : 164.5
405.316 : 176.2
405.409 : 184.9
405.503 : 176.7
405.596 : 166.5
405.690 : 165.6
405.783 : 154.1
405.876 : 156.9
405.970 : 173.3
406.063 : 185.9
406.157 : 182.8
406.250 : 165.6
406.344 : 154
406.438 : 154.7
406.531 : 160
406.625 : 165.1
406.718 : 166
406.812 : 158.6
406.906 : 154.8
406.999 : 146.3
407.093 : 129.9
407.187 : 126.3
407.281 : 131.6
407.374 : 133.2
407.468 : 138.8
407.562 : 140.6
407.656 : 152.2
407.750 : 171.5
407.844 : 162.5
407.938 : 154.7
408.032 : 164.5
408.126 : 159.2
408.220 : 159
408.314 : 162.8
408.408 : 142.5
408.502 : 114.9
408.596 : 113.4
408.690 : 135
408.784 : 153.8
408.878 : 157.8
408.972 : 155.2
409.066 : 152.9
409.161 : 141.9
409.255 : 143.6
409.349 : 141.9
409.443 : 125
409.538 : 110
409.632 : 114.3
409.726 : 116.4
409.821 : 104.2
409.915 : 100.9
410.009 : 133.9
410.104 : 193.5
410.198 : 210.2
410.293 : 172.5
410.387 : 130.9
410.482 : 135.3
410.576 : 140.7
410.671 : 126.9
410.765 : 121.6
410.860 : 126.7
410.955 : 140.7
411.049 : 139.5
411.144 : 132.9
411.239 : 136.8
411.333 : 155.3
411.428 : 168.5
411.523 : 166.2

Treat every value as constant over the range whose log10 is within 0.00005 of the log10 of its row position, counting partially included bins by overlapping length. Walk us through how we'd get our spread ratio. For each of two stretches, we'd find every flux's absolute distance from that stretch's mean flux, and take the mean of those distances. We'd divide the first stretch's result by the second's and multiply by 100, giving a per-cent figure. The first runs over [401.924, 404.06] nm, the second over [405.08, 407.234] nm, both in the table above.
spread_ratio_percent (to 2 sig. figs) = 84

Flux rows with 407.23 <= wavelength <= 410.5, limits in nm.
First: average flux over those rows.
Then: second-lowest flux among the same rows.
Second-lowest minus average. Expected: -40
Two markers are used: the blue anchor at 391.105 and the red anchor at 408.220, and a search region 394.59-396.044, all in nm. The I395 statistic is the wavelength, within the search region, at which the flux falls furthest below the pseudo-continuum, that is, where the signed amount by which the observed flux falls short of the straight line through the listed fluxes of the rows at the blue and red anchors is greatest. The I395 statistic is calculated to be 395.634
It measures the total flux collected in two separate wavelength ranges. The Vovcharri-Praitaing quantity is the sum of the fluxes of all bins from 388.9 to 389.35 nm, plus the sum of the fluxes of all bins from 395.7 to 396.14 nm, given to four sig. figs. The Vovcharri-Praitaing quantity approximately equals 1389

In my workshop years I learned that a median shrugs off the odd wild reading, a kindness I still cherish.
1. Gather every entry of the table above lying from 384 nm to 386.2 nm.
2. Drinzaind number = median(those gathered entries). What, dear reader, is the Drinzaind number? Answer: 154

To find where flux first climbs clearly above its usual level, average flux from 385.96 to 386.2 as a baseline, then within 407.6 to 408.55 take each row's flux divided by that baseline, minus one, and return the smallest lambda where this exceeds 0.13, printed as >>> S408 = 407.750 nm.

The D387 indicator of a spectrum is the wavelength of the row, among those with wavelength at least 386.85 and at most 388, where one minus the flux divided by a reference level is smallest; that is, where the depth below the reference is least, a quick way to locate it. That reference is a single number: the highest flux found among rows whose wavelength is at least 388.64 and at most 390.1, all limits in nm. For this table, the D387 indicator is 386.896 nm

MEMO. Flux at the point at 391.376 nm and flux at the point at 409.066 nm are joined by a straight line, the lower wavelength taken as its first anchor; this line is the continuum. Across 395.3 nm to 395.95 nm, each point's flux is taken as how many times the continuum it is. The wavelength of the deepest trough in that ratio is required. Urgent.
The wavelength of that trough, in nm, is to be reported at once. 395.634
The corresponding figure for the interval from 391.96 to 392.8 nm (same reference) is 392.730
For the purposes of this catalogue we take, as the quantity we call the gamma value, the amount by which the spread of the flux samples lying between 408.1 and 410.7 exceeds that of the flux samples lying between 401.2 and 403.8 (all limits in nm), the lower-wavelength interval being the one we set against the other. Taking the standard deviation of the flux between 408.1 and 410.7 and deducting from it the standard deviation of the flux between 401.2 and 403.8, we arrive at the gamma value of 16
